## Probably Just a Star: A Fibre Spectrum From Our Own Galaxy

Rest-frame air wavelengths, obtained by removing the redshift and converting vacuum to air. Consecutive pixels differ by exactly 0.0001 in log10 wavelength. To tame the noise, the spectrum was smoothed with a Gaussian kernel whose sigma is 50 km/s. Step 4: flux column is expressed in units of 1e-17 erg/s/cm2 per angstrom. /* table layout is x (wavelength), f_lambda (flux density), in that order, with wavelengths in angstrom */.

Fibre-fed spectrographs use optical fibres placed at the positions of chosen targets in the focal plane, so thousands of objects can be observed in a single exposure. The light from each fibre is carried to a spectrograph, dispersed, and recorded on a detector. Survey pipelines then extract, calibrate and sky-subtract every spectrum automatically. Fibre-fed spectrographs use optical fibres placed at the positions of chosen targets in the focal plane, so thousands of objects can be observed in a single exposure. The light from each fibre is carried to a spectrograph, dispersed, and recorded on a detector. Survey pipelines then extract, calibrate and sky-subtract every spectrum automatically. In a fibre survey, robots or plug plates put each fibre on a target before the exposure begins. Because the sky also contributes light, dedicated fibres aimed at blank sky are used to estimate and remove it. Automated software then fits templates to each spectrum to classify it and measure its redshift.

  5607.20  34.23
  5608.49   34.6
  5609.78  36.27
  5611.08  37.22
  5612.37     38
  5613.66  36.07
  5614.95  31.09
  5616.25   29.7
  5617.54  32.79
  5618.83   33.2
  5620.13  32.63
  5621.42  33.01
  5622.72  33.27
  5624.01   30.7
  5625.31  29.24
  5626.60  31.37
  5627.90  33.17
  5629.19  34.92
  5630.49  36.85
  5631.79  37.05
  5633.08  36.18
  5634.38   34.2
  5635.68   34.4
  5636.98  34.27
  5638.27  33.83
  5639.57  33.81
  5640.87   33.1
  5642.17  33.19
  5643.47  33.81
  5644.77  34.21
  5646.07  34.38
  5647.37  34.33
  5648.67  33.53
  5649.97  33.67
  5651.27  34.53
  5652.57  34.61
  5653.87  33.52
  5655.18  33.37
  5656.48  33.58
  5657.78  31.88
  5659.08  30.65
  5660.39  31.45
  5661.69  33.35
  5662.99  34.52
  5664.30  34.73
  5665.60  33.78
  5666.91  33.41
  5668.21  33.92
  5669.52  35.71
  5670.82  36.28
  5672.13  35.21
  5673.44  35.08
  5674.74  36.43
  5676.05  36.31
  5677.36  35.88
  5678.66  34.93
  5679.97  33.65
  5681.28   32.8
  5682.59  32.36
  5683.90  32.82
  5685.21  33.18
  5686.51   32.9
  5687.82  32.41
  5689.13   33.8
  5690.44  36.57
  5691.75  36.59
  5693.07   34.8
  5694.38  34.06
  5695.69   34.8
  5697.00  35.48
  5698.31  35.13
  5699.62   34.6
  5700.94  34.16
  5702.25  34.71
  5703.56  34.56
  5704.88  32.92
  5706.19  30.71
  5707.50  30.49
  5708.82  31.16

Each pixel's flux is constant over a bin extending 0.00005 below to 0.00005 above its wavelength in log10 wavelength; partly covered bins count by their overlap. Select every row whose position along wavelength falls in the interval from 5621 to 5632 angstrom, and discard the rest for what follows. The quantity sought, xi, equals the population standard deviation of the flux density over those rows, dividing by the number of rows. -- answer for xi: 2.50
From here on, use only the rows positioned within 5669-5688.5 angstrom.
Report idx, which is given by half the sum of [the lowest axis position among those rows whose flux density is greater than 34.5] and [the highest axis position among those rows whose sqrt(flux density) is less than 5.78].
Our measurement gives 5678.7 angstrom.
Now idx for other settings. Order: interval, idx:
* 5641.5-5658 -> 5654.5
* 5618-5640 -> 5628.5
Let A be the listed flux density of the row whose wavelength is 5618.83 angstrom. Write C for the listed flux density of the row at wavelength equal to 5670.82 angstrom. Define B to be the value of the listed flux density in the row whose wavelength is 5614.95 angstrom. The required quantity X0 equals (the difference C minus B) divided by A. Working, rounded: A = 33.2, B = 31.09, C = 36.28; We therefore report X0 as 0.16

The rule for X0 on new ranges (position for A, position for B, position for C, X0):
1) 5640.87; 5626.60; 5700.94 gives 0.08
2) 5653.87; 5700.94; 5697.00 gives 0.04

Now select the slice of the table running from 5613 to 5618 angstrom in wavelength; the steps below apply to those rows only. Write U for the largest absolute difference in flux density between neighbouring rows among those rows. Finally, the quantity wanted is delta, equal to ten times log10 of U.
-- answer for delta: 7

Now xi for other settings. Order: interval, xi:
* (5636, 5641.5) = 0.42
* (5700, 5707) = 1.49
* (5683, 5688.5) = 0.28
